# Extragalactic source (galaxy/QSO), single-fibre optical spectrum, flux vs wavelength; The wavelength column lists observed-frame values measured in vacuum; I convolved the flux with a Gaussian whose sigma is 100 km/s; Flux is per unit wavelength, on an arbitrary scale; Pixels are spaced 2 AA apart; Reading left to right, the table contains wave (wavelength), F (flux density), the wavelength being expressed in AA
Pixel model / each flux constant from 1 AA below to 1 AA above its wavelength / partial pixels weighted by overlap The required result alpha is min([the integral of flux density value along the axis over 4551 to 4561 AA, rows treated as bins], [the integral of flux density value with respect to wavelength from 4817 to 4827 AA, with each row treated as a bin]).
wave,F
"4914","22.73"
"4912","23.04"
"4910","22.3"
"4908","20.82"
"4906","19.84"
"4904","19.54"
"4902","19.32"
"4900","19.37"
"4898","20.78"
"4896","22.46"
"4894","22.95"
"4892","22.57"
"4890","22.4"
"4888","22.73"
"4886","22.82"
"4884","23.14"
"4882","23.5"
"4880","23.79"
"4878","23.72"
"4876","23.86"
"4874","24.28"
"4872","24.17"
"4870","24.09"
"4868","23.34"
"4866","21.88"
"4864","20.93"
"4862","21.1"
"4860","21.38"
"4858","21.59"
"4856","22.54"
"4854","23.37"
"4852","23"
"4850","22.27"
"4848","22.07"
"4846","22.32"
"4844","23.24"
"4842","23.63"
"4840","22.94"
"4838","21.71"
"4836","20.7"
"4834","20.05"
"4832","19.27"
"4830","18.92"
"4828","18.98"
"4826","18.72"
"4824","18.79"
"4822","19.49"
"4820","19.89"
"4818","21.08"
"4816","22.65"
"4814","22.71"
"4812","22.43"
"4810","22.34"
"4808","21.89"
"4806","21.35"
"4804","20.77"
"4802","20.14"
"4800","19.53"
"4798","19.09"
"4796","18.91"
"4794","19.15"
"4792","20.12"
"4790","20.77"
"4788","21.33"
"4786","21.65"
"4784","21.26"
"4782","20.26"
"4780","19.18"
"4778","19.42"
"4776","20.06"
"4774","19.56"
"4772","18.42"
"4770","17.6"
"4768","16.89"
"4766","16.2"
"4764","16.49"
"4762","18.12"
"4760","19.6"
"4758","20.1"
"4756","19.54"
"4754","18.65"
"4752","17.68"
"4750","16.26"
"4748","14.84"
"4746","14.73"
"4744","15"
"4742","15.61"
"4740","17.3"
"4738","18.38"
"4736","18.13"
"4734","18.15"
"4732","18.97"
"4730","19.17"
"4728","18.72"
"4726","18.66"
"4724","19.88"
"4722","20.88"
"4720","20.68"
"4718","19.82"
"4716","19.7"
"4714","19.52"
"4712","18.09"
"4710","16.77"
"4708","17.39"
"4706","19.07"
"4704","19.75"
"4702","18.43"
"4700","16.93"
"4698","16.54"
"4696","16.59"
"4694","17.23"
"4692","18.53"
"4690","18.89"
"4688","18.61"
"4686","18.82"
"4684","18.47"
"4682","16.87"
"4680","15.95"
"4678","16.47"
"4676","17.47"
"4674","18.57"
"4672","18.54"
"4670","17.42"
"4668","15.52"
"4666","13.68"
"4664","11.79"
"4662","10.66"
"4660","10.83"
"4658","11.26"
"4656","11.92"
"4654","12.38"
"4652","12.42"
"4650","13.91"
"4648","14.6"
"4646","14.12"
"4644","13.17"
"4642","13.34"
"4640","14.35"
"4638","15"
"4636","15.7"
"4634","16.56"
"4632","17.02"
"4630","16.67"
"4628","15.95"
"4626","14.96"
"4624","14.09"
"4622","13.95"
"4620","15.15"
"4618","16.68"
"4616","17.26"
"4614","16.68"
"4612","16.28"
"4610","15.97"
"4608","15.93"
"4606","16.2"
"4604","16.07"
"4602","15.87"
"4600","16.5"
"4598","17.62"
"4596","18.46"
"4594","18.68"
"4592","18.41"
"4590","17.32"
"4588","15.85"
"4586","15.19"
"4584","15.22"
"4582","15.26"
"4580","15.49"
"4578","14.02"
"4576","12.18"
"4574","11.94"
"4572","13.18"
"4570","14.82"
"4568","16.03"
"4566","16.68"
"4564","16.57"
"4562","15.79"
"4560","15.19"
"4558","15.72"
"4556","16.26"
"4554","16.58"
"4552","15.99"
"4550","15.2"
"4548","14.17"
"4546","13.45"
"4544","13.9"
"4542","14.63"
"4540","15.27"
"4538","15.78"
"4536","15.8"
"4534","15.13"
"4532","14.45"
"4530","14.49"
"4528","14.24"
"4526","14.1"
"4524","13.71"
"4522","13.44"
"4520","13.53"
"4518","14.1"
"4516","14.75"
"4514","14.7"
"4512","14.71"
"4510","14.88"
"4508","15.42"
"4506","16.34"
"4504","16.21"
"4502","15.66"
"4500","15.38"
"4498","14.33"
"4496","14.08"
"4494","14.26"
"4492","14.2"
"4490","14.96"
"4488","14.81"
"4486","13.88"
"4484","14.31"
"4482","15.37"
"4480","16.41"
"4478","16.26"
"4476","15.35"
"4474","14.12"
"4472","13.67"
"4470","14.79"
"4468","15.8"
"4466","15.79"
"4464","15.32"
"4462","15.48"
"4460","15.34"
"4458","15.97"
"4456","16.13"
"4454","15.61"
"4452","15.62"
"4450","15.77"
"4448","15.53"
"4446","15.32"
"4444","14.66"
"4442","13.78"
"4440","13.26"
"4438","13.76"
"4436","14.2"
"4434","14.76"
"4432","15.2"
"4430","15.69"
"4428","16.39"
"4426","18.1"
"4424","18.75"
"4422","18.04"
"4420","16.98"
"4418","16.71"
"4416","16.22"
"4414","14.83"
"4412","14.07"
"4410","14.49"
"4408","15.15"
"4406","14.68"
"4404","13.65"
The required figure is 159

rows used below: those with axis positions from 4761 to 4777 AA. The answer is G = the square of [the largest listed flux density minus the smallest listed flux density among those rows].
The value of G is 14.9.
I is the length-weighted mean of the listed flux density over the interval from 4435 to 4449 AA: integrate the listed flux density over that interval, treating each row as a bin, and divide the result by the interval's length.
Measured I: 14.4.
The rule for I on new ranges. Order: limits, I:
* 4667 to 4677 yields 17.5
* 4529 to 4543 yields 15.1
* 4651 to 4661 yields 11.8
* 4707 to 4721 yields 18.9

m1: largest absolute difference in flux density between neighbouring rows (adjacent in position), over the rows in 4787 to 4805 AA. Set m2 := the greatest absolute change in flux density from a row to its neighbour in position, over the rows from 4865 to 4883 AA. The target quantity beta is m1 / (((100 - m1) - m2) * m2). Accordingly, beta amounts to 0.007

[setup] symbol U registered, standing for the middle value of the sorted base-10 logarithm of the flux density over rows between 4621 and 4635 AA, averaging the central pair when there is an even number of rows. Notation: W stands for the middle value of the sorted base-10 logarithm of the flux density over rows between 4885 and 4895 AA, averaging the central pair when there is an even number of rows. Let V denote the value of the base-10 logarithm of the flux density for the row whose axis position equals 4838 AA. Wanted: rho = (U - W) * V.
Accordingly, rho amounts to -0.21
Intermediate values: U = 1.20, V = 1.34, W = 1.36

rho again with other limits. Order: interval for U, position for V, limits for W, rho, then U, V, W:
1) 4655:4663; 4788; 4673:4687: -0.26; 1.04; 1.33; 1.24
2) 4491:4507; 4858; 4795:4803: -0.15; 1.17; 1.33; 1.29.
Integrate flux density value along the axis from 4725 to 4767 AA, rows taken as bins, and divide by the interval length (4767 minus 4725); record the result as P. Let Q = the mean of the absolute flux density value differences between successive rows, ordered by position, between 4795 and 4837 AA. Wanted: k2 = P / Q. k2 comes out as 36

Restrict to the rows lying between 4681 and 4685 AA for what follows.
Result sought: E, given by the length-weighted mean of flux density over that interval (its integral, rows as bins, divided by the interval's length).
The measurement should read 17.7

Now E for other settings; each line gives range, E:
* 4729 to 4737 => 18.6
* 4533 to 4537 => 15.5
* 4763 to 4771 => 16.8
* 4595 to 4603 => 17.1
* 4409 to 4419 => 15.3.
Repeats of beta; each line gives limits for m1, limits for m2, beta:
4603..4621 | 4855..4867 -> 0.017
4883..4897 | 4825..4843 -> 0.004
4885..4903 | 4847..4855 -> 0.024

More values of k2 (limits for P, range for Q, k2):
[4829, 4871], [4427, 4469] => 56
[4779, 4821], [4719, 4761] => 30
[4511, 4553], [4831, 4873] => 23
